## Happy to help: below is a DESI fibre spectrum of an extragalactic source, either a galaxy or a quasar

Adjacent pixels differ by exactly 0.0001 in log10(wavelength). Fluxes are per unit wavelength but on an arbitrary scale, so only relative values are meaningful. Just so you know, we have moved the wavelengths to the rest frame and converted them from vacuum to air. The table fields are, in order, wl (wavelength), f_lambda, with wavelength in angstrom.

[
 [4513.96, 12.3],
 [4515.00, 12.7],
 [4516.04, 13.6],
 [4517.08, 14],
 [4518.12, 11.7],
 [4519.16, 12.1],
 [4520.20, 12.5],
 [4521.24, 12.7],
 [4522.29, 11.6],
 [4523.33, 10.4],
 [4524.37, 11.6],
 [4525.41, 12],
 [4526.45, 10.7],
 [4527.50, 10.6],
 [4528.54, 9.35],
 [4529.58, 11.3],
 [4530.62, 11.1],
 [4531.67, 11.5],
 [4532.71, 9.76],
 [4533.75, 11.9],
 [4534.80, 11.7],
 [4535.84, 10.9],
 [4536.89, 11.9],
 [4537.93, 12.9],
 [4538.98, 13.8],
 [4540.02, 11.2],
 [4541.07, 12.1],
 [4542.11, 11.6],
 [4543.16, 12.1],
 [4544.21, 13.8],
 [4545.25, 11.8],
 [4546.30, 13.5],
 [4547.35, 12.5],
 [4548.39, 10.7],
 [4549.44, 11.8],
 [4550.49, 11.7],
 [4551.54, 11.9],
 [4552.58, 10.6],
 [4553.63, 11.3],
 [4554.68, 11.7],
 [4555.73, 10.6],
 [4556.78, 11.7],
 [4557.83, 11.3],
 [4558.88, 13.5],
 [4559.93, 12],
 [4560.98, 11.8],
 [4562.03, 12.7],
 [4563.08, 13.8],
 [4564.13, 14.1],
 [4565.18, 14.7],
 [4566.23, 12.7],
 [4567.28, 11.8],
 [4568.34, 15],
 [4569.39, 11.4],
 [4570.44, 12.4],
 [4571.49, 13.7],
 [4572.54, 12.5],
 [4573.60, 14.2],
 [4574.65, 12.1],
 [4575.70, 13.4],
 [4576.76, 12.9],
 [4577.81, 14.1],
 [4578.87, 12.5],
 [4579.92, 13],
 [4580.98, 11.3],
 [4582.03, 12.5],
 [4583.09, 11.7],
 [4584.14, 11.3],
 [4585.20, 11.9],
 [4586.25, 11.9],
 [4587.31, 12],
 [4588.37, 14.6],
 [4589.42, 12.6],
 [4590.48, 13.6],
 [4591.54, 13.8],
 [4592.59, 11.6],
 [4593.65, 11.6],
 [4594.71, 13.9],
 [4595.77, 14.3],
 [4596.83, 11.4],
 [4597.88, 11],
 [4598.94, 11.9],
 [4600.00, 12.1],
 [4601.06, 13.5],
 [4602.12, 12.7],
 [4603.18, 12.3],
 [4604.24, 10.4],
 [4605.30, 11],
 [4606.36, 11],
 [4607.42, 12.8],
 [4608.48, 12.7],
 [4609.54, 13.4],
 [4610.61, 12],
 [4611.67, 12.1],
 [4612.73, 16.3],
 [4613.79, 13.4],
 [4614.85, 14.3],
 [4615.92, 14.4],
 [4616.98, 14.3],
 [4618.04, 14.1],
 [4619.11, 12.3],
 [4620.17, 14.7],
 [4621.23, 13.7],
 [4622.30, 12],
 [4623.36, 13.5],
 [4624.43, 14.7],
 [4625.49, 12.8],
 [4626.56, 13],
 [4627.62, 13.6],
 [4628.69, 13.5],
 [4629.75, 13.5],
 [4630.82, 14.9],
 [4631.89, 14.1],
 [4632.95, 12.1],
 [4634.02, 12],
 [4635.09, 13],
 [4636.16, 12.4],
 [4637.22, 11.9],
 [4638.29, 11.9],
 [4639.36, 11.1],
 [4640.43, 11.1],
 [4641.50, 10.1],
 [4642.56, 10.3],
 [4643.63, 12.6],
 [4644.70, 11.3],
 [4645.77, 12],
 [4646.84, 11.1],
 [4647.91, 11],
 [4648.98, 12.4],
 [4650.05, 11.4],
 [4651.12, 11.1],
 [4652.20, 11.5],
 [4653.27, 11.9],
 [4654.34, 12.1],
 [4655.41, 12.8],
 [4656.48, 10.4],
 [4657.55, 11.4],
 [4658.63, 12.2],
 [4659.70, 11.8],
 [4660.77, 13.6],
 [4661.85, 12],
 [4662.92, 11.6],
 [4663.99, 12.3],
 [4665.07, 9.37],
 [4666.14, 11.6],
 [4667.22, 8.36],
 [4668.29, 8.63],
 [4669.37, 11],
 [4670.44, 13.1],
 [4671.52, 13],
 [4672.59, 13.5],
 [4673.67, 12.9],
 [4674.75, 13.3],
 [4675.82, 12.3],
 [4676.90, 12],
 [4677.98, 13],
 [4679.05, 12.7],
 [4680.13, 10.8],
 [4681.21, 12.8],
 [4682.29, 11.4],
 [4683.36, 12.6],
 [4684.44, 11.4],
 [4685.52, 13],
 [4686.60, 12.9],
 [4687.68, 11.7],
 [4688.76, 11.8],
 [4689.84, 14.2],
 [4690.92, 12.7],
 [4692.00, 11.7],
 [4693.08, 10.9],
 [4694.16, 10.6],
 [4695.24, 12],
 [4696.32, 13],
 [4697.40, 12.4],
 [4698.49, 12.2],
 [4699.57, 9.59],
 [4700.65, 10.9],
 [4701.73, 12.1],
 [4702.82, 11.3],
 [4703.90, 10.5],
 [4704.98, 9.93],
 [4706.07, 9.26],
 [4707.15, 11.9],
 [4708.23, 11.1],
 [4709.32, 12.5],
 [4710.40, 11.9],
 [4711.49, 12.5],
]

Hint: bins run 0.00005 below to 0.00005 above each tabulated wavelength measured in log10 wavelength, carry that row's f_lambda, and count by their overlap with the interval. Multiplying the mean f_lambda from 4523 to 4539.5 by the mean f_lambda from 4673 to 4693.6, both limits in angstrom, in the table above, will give 140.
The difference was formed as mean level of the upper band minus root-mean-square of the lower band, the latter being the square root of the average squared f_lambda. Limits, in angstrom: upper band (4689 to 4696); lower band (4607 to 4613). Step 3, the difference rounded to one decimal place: -1.3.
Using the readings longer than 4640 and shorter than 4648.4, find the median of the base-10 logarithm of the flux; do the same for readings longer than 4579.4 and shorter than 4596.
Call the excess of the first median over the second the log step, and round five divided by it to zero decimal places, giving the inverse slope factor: -117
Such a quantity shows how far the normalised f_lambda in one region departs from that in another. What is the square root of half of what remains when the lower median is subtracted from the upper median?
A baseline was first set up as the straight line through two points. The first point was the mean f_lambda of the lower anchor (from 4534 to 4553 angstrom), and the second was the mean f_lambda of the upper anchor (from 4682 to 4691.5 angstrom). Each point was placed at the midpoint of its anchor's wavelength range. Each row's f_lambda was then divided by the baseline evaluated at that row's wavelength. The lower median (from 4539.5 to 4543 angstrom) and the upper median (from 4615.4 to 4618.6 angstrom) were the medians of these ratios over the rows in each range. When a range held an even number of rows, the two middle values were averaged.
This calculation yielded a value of 0.32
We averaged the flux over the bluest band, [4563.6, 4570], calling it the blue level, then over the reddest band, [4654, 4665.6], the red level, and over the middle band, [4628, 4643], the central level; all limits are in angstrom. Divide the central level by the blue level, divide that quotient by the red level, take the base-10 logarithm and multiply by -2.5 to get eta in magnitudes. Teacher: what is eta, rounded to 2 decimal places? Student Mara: 2.76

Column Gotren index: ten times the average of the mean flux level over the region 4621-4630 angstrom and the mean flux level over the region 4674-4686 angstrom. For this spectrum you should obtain 128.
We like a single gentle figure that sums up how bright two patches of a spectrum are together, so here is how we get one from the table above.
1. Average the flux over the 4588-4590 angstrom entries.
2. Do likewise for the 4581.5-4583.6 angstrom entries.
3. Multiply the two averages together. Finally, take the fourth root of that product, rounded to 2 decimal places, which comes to 3.58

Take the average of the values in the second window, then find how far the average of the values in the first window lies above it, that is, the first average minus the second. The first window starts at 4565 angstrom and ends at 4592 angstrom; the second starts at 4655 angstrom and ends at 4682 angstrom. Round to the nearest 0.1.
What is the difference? 1.0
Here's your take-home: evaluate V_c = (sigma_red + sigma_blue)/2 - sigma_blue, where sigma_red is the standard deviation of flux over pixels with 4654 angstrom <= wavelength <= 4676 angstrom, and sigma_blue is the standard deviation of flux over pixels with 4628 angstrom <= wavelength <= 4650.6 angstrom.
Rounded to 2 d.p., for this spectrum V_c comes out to 0.14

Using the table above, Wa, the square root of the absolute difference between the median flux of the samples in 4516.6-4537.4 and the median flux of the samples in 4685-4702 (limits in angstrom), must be 0.67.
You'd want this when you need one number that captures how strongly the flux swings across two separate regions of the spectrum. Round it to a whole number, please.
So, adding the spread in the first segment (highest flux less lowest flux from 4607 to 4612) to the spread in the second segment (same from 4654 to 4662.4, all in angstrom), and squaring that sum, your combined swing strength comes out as 21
